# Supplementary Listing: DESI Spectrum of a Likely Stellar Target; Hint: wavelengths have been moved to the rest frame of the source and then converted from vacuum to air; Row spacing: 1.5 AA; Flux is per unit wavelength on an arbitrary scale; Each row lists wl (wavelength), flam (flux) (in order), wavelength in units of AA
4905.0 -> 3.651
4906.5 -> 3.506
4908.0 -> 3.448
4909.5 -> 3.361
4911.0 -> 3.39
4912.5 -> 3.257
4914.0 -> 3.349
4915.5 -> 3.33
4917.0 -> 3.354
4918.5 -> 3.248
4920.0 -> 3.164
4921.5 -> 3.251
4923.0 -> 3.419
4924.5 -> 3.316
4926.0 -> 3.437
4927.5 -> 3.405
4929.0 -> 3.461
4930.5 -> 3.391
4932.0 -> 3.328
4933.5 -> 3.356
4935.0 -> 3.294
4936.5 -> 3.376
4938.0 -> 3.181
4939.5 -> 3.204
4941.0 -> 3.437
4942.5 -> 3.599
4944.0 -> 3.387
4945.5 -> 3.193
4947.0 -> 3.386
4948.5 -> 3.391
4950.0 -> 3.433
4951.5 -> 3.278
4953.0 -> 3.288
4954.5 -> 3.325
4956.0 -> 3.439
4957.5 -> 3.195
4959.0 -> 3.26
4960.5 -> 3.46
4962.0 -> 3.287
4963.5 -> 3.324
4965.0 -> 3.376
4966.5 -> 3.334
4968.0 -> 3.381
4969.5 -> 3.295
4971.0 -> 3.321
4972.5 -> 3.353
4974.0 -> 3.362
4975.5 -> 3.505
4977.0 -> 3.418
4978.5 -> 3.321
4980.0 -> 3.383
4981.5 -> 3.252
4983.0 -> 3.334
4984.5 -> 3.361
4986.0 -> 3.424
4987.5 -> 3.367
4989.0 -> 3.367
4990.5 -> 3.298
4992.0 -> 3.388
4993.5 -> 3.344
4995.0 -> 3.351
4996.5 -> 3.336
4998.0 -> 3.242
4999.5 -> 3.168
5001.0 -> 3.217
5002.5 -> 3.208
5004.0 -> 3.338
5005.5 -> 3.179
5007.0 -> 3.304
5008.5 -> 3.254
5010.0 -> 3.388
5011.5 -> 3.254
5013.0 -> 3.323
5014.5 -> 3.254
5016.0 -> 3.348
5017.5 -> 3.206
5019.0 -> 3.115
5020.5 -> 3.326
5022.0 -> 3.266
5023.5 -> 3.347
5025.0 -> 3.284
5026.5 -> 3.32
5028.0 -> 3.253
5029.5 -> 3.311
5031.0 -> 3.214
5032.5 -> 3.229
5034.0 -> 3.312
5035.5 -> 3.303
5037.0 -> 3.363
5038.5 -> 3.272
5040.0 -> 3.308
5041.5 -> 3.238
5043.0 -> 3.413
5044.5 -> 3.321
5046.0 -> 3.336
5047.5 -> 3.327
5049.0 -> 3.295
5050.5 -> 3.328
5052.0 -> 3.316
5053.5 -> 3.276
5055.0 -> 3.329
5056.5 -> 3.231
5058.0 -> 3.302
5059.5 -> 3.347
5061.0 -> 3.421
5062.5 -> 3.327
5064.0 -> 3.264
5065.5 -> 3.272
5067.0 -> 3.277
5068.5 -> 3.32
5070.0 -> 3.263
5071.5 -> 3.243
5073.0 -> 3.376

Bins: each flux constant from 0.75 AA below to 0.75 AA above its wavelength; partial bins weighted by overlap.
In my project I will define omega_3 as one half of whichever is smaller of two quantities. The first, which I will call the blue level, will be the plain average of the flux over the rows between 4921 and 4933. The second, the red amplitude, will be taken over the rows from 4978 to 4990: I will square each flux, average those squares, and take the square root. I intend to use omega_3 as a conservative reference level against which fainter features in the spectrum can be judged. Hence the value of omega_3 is 1.68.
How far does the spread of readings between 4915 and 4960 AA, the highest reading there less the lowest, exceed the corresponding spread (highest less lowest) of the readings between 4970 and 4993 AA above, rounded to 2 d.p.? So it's 0.18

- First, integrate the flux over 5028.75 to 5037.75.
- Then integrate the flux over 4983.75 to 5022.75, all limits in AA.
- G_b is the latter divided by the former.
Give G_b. 4.3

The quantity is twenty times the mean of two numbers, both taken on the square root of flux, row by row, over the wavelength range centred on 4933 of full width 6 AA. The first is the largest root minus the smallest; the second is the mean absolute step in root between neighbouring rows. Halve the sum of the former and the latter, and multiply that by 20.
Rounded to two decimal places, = 0.40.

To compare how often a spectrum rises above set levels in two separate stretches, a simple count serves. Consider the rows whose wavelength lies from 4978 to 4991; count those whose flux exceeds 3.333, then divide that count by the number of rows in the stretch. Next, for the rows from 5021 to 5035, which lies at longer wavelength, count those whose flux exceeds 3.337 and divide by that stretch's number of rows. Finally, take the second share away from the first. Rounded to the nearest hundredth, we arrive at 0.56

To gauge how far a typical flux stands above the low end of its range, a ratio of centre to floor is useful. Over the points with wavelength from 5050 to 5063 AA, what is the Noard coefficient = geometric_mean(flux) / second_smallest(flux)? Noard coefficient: 1.01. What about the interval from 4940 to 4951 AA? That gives 1.00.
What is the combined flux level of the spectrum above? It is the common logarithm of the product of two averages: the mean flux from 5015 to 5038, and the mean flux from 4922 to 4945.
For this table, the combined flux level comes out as 1.04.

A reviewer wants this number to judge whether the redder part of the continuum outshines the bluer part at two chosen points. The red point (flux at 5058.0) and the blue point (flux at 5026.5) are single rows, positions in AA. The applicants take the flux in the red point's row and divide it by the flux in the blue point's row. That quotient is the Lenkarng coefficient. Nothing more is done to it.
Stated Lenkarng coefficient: 0.99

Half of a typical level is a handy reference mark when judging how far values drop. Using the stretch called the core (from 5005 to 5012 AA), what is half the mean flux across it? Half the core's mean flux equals 1.64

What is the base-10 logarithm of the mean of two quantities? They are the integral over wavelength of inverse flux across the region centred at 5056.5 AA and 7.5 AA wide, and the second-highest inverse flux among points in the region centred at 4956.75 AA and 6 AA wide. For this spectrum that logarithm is 0.11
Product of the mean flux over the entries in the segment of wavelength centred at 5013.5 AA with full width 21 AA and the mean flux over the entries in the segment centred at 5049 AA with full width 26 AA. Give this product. 10.9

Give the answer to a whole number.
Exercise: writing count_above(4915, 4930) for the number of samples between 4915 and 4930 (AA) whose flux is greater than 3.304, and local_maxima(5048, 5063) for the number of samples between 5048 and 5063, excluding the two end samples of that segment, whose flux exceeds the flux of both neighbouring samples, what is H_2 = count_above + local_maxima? 10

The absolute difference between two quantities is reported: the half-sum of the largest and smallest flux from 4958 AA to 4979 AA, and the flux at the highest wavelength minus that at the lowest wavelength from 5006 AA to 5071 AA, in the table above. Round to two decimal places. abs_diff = 3.42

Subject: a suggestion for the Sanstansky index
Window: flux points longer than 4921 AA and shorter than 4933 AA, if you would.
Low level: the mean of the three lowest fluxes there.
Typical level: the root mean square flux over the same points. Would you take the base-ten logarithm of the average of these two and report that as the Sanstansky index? 0.523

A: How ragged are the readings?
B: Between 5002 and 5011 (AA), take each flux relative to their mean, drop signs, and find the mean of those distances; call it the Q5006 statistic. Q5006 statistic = 0.065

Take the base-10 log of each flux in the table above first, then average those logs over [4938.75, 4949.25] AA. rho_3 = 0.527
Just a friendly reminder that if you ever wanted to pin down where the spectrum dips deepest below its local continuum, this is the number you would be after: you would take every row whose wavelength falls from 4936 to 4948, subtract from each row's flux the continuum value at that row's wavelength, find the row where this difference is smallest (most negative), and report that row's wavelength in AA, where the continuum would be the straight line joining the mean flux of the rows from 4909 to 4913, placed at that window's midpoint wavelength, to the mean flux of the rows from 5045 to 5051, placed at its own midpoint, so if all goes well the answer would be 4938.0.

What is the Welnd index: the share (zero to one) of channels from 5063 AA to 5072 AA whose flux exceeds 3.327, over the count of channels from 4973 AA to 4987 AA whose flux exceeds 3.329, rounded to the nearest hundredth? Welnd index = 0.00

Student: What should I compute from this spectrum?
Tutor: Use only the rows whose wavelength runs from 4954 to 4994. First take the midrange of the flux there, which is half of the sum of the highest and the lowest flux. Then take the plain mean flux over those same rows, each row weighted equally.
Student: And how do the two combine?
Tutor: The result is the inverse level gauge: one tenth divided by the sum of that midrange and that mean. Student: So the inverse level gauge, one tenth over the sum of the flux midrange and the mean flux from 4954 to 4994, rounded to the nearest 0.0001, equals 0.0149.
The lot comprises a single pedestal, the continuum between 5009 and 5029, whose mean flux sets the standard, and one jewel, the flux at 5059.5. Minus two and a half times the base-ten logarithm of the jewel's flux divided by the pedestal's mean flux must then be -0.02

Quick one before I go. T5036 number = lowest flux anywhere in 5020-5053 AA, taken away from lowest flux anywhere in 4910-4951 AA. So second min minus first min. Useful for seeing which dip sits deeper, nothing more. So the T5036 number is -0.050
